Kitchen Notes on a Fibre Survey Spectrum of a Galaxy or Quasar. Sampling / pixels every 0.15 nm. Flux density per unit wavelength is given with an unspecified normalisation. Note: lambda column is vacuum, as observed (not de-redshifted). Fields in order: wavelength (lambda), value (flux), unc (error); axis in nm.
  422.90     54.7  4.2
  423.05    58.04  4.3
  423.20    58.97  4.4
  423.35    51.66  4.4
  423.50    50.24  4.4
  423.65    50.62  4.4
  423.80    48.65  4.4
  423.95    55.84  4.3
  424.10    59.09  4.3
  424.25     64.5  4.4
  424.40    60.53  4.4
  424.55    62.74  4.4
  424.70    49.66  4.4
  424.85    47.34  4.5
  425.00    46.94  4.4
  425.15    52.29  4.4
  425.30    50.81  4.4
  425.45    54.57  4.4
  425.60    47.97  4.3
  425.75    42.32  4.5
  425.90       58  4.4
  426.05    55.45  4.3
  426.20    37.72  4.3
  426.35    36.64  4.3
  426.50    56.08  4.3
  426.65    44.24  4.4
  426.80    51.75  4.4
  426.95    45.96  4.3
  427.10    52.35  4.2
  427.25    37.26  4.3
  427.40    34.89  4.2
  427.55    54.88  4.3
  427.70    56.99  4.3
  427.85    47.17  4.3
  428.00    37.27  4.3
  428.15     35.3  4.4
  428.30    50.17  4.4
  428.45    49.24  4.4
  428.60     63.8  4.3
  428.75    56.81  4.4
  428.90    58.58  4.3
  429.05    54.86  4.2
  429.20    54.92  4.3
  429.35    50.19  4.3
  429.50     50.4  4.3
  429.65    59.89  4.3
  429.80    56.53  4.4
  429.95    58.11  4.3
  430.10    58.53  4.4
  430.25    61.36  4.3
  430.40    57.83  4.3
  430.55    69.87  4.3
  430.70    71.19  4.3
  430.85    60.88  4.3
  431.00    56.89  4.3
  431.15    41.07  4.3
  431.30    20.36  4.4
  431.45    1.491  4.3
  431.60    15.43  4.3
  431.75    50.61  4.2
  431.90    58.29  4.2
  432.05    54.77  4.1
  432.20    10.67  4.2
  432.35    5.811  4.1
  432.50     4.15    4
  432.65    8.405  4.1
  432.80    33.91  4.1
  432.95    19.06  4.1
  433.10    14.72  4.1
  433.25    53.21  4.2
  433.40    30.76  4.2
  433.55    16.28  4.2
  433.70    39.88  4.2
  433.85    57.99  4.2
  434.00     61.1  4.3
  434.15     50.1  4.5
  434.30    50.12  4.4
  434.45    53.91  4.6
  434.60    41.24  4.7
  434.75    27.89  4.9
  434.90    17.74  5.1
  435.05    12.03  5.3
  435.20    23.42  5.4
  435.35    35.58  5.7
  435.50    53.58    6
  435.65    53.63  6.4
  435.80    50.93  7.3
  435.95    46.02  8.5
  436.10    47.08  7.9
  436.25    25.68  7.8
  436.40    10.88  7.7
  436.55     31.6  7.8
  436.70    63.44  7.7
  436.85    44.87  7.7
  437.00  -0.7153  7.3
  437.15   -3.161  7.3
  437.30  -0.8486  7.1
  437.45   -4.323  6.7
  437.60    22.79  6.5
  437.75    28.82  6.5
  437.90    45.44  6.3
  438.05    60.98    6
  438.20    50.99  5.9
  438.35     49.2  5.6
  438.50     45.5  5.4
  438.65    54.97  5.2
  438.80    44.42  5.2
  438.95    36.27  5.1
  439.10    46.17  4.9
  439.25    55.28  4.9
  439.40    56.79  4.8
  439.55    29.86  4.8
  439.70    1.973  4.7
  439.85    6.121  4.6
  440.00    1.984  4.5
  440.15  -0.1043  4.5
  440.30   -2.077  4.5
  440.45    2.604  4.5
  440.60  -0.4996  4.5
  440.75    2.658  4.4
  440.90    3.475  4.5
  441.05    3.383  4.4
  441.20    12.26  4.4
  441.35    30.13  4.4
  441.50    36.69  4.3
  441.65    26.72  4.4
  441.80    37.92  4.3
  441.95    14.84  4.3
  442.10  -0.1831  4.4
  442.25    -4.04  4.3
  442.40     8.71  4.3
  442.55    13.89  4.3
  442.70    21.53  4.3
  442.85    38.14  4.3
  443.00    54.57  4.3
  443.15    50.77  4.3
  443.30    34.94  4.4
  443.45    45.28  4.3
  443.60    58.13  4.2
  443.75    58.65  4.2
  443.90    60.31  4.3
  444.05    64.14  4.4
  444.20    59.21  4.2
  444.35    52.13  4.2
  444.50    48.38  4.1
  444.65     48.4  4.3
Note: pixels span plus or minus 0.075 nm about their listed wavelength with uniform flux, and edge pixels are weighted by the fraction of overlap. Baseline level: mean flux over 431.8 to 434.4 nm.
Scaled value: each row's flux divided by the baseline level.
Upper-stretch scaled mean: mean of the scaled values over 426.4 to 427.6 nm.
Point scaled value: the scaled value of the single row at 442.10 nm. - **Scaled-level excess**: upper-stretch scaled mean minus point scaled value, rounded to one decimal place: 1.4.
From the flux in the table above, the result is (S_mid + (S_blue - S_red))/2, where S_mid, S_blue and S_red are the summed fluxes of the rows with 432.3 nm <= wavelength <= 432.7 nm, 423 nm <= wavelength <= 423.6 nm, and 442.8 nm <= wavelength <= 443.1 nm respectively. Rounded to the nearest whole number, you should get 72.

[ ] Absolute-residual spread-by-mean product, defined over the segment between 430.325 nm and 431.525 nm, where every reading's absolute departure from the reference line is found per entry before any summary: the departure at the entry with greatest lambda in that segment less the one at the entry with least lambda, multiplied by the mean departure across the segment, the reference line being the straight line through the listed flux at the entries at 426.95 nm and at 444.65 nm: 678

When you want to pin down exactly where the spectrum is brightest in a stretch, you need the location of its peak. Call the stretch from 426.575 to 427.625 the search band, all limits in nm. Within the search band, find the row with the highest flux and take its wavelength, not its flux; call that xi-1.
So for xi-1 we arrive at 427.55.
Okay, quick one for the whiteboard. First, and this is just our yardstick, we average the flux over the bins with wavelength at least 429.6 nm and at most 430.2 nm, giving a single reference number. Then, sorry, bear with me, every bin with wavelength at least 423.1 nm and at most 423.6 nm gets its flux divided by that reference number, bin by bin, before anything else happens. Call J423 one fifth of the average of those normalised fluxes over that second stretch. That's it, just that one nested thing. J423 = 0.184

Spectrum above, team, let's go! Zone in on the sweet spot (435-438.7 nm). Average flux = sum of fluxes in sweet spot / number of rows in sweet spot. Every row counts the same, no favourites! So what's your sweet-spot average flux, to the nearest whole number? 34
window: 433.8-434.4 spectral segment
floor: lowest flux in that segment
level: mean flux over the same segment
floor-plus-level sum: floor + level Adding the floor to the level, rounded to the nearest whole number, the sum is 105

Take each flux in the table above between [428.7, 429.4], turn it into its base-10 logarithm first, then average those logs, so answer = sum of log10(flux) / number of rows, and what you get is 1.74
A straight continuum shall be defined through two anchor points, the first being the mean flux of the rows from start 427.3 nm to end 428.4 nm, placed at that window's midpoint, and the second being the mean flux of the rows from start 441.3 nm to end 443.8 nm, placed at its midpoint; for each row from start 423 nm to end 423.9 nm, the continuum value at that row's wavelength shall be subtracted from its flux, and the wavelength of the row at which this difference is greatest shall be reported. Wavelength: 423.20 nm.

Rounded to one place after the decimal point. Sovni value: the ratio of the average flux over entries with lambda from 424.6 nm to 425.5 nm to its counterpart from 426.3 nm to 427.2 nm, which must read 1.1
